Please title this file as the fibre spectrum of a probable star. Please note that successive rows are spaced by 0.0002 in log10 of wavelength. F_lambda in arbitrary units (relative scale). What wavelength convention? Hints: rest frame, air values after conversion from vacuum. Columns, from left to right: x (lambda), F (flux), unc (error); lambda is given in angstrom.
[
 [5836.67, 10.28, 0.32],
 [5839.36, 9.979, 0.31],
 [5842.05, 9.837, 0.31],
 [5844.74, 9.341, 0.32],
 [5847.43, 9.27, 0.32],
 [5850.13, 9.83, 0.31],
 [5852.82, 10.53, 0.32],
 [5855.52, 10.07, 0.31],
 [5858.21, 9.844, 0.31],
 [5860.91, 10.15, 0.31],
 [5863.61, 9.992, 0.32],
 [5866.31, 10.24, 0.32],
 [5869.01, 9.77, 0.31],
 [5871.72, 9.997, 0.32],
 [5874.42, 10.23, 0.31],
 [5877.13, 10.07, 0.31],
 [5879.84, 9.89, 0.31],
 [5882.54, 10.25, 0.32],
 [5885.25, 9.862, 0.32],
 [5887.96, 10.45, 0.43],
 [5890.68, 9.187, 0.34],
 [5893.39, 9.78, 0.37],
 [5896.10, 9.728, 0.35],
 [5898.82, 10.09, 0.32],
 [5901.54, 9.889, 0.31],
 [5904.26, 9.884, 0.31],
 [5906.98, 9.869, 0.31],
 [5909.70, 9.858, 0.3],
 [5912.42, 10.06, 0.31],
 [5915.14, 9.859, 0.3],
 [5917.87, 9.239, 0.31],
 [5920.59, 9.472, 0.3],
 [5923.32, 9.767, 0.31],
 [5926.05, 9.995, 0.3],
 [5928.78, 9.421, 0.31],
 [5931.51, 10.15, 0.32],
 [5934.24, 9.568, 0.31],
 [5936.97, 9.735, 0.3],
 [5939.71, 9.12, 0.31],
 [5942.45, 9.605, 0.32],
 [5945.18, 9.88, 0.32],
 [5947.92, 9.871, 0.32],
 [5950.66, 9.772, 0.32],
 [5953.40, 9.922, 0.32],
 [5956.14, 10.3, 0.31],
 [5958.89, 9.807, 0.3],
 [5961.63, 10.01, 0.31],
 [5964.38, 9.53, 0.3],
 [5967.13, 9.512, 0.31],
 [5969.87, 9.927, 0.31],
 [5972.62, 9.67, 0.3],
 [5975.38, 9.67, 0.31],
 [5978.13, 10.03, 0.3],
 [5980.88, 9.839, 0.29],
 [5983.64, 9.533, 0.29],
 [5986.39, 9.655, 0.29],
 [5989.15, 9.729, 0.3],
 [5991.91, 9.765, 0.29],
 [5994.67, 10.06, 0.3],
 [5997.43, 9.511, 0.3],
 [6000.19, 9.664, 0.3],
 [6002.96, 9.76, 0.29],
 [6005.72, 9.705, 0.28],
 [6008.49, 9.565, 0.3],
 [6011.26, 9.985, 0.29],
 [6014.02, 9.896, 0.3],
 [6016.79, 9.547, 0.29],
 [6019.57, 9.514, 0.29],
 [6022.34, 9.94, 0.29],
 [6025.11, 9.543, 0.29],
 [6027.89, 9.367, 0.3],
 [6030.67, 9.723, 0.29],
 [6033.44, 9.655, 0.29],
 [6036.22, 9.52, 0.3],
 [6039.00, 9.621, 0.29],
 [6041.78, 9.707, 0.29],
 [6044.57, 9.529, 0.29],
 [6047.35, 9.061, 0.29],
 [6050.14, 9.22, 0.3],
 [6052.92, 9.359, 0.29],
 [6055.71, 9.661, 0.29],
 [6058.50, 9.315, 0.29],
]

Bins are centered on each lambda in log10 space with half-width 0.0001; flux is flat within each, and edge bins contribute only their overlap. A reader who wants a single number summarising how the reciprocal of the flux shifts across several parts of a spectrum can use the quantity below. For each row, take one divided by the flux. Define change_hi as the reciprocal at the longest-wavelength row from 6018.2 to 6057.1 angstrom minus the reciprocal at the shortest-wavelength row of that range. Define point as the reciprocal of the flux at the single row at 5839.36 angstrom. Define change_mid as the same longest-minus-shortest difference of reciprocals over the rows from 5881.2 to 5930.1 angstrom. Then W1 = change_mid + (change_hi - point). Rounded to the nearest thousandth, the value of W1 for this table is -0.093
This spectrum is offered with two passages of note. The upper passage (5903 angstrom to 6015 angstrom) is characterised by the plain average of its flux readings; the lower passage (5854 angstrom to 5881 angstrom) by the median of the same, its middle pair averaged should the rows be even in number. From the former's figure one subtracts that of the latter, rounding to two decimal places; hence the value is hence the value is -0.27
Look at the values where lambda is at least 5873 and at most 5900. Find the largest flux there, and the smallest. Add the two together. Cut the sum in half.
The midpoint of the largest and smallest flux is 9.82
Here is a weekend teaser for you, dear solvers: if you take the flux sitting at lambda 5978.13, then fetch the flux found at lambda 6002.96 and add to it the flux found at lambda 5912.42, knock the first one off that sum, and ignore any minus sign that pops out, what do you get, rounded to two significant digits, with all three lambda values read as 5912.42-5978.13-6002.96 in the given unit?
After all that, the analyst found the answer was 9.8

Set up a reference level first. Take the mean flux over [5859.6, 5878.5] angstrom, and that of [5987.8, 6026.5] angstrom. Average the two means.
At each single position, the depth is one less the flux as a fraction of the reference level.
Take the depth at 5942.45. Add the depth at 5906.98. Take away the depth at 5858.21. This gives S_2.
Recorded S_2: 0.03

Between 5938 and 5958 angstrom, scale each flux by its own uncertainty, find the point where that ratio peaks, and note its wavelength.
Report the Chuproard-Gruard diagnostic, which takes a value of 5956.14 angstrom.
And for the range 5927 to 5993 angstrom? 5980.88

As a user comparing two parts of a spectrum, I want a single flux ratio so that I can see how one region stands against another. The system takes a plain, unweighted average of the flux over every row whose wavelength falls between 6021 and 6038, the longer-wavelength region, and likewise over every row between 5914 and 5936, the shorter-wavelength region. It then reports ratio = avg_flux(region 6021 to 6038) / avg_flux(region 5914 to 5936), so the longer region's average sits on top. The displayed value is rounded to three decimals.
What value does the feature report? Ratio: 0.994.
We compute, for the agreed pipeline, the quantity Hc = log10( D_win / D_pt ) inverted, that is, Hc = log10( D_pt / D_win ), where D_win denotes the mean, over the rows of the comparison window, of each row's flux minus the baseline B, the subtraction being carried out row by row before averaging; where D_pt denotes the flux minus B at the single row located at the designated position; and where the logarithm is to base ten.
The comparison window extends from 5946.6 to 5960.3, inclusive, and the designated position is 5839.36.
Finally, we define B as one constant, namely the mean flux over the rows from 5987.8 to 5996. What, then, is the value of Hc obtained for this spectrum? 0.2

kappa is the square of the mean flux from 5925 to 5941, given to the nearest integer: 93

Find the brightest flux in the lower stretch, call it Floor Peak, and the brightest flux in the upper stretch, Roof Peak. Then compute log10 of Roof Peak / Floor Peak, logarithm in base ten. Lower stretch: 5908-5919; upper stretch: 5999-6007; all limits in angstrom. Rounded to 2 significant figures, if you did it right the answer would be -0.013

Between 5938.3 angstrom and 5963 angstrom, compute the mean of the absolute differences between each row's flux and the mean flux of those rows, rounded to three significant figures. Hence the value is 0.208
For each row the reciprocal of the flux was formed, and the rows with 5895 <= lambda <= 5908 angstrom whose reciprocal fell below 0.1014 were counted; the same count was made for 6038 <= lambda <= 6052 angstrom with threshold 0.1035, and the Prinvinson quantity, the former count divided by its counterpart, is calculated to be 4.0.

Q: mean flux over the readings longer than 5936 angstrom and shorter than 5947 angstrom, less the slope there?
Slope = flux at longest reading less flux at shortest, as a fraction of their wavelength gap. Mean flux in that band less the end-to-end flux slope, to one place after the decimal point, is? 9.6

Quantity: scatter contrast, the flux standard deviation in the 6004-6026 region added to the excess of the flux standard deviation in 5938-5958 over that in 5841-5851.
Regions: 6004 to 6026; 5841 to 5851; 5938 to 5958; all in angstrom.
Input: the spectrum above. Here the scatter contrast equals 0.25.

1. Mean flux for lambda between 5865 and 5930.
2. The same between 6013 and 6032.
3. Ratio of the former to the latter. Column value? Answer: 1.02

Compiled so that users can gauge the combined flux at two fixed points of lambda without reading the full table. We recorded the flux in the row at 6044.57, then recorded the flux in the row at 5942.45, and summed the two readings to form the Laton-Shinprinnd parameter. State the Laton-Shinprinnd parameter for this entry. 19.1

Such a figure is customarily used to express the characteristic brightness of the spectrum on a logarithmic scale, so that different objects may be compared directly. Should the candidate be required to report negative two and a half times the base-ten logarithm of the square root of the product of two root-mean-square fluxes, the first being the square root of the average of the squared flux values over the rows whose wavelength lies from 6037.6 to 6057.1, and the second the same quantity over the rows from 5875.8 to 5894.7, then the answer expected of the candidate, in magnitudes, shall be -2.47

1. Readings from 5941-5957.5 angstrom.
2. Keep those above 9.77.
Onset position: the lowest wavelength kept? 5945.18 angstrom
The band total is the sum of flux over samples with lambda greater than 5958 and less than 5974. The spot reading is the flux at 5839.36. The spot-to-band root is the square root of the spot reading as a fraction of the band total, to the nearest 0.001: 0.413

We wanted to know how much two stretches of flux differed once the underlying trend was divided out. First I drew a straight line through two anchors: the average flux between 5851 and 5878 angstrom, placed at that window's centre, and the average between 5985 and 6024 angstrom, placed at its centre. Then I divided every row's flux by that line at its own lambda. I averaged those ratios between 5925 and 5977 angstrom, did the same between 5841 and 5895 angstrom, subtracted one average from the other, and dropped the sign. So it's 0.004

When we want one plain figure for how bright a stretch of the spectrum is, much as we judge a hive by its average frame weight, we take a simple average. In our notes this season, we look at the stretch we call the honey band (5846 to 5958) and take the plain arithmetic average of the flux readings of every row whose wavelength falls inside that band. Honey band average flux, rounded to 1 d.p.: 9.9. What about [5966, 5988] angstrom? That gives 9.7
